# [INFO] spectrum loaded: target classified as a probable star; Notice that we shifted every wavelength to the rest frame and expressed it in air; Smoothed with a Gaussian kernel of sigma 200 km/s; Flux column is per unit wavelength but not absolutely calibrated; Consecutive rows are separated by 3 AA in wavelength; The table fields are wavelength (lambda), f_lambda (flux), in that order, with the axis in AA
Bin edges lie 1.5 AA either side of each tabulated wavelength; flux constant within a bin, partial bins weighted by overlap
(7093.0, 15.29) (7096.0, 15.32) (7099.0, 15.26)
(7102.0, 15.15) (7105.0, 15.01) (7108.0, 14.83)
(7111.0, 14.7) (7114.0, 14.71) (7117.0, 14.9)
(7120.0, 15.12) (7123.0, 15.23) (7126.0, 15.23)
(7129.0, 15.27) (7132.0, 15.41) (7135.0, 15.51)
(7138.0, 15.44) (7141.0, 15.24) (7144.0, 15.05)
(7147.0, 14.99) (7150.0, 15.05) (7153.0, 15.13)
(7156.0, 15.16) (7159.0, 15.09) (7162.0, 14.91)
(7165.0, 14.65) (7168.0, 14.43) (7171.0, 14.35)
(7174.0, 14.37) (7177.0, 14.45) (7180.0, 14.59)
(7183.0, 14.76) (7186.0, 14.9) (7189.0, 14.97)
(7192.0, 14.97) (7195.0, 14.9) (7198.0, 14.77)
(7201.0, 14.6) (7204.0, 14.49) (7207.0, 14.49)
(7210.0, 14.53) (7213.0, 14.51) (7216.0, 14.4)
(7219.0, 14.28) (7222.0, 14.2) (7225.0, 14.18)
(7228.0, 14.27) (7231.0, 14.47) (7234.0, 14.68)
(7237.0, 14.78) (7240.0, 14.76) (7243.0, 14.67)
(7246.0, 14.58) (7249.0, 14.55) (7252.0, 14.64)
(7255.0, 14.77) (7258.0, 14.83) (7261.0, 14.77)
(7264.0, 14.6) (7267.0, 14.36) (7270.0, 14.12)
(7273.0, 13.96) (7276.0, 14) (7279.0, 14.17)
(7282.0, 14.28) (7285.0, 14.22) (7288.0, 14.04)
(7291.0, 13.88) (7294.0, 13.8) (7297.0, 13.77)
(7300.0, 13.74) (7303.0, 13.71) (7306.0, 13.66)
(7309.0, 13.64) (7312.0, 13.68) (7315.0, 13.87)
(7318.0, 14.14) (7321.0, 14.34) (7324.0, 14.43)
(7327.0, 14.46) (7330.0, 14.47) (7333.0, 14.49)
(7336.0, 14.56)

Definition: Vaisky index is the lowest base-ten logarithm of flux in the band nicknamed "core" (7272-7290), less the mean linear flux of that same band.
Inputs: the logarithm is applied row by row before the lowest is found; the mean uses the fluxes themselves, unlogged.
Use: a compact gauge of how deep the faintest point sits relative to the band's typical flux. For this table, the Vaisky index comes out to -13.0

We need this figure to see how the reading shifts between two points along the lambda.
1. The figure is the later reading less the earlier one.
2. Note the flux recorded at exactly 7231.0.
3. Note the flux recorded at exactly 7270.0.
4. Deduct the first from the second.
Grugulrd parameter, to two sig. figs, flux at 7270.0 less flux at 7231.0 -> -0.35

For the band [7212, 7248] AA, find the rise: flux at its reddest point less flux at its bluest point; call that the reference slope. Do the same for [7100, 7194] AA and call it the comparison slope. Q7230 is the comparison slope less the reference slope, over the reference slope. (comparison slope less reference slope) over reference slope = -3.57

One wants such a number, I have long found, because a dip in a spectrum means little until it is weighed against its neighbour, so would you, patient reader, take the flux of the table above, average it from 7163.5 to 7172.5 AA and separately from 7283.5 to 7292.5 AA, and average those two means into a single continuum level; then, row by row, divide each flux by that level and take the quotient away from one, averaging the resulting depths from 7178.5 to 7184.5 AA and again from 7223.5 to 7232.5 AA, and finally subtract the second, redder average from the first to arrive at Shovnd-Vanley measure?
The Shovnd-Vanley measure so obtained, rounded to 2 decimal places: -0.03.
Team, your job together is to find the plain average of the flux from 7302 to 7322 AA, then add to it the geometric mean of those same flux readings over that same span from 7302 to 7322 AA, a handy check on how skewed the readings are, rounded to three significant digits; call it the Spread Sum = 27.7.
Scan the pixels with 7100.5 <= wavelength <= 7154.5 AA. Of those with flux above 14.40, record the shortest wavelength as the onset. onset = 7102.0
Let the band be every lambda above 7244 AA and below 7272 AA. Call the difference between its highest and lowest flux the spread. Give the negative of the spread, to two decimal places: -0.71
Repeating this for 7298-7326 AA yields -0.79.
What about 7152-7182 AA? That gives -0.81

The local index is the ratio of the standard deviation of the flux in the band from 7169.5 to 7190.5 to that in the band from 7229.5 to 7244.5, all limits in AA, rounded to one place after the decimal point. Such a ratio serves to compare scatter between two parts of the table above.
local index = 2.1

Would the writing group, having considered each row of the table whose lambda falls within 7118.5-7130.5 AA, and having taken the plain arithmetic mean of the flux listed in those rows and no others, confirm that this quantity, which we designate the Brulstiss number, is 15.2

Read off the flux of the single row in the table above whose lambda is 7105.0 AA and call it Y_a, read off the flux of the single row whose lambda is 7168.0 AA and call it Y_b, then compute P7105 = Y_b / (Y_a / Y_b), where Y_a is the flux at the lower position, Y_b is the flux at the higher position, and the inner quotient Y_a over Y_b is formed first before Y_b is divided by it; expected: 13.9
